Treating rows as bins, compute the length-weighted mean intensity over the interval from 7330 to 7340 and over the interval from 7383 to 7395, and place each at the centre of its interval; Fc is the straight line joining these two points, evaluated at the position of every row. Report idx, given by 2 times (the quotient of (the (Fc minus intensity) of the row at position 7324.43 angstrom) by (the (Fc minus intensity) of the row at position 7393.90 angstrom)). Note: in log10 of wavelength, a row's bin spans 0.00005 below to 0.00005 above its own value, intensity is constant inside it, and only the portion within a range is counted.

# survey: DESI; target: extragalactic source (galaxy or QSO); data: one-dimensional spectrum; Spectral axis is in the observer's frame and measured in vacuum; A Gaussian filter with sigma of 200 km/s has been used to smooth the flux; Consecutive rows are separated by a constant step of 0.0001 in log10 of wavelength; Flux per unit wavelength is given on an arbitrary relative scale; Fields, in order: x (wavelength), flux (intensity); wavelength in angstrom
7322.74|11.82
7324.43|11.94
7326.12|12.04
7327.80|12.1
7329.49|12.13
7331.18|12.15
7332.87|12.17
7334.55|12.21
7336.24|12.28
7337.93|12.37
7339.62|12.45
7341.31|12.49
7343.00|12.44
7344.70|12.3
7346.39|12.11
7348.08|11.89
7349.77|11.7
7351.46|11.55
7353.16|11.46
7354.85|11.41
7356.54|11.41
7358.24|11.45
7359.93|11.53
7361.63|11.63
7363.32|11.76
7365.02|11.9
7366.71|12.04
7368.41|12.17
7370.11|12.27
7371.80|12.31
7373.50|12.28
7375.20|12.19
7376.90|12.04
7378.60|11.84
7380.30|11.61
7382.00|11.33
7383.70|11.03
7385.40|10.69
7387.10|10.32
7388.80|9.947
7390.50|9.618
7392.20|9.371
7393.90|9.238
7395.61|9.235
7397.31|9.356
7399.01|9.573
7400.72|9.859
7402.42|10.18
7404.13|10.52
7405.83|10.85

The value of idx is 3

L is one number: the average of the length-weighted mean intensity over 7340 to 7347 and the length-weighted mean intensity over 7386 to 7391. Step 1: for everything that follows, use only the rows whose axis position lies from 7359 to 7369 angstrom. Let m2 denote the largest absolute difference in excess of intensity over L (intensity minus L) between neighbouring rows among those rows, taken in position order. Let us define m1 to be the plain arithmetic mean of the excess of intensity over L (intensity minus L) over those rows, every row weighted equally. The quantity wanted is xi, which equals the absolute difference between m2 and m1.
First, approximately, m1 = 0.7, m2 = 0.14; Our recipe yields 0.5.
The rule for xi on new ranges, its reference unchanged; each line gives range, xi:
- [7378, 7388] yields 0.4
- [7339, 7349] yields 0.9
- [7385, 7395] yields 1.7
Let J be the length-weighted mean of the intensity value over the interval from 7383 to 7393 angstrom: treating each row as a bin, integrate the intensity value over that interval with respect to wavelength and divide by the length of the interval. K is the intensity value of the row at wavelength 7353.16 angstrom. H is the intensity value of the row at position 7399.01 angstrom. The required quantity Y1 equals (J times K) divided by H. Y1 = 12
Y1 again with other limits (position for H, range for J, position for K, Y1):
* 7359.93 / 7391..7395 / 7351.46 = 9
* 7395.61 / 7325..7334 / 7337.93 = 16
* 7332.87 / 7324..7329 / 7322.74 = 12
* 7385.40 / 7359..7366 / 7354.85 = 13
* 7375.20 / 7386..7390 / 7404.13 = 9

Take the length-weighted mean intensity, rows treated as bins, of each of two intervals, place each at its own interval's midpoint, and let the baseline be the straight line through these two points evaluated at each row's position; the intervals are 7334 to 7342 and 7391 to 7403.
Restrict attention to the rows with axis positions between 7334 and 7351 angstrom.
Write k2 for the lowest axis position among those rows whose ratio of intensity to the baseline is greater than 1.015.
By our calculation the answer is 7341.31 angstrom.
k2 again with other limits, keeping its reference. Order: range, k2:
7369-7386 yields 7370.11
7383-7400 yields 7383.70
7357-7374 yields 7359.93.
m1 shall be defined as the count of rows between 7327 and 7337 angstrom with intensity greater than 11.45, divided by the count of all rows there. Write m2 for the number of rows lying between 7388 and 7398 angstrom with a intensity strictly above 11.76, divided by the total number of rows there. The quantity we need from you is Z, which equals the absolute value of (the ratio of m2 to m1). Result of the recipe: 0.00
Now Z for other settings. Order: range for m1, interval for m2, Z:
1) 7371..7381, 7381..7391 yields 0.00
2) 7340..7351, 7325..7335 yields 1.00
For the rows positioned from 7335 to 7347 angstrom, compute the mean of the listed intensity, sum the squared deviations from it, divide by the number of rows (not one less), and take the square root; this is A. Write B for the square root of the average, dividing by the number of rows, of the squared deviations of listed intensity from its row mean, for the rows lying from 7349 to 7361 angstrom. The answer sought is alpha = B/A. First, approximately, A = 0.12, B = 0.10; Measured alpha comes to 0.8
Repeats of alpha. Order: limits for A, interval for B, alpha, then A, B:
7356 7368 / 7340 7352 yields 1.6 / 0.22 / 0.34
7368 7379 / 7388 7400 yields 1.5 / 0.15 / 0.24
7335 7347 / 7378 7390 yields 5.3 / 0.12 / 0.64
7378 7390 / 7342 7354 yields 0.5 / 0.64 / 0.35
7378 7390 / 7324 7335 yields 0.1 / 0.64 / 0.08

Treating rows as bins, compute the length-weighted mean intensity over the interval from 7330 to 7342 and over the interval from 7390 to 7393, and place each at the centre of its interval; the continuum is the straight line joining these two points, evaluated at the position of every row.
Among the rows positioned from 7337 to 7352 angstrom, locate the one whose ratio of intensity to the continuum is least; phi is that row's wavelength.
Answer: 7351.46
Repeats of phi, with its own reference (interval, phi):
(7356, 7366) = 7356.54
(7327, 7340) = 7327.80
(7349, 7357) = 7353.16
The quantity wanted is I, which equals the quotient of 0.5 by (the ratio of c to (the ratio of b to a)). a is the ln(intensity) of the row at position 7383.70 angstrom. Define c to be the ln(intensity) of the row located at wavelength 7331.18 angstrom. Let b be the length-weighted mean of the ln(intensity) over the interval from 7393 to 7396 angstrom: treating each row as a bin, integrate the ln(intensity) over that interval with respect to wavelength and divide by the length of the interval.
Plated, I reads 0.185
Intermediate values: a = 2.40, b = 2.22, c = 2.50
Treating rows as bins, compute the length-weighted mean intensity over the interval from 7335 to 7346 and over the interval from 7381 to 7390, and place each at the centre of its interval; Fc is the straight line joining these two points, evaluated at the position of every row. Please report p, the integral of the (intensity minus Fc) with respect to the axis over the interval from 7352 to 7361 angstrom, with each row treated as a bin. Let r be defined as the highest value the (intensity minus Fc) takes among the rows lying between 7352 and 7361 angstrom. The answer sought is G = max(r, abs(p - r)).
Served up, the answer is 3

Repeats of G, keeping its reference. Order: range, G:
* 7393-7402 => 6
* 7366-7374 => 7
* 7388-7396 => 7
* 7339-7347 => 1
